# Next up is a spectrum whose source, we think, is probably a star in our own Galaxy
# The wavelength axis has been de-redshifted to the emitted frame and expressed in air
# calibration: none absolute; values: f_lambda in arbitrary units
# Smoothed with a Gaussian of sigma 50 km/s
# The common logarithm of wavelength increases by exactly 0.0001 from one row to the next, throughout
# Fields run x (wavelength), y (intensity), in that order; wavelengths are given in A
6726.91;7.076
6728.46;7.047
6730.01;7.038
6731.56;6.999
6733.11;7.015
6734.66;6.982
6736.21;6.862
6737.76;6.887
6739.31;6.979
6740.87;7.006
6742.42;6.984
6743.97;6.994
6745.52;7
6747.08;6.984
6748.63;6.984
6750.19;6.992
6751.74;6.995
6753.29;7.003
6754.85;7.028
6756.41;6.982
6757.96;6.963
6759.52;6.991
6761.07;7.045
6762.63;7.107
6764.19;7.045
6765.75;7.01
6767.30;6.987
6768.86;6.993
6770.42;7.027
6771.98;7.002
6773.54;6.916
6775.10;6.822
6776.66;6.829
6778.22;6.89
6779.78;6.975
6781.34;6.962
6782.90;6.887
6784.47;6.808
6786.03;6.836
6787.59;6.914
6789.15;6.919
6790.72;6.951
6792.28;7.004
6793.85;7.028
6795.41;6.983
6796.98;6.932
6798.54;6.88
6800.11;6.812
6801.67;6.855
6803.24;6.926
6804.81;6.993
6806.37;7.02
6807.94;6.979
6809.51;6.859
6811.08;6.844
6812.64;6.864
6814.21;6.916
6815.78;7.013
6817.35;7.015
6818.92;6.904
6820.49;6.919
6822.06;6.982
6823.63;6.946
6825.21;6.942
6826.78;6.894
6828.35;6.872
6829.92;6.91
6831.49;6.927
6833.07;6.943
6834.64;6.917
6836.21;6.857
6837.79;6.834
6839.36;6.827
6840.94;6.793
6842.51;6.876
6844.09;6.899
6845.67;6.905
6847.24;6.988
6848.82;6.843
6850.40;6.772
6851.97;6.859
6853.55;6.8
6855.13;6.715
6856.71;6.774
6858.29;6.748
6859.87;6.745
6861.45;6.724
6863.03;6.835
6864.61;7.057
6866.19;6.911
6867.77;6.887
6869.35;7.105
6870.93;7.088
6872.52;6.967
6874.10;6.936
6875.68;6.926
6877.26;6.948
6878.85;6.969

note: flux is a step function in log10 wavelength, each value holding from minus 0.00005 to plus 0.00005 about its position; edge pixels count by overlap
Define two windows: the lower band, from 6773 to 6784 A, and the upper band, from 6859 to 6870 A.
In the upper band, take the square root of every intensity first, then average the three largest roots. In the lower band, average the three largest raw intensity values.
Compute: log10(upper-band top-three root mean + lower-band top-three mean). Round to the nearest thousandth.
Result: 0.982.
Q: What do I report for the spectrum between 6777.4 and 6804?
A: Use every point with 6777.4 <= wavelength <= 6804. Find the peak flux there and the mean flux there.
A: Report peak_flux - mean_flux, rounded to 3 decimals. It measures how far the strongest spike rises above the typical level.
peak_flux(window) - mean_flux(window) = 0.113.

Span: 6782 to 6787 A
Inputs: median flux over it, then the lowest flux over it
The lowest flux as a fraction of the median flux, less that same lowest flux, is -5.81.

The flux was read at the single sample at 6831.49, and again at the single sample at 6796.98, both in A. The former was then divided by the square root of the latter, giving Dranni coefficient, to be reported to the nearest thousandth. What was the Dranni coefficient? 2.631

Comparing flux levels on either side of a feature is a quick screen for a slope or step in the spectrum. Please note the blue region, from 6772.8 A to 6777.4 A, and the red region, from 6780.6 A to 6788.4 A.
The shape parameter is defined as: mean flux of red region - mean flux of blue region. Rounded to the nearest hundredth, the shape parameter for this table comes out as 0.03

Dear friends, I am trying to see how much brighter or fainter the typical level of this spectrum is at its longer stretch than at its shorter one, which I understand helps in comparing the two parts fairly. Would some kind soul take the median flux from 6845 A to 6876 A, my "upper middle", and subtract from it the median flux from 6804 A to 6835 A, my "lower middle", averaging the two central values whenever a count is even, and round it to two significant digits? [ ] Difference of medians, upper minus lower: -0.050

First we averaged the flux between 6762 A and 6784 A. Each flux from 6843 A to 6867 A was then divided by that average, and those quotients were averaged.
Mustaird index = 0.98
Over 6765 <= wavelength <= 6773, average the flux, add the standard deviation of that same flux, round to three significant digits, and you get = 7.02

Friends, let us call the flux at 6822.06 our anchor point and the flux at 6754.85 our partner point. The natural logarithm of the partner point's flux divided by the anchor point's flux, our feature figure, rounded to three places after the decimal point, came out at 0.007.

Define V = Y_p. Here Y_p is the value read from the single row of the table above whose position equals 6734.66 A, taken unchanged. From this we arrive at 6.982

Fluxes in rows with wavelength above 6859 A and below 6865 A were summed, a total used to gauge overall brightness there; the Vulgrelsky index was 27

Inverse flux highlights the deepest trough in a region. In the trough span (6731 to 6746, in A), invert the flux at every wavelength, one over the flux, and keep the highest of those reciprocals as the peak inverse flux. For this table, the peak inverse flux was 0.146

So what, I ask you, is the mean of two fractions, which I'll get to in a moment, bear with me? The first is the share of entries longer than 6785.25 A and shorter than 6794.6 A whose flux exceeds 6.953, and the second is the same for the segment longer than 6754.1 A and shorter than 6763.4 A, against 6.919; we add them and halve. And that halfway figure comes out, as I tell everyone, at 0.67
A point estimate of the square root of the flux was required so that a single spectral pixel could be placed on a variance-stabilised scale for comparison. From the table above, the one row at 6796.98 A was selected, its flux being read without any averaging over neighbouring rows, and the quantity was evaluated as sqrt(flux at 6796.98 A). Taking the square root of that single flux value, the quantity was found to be 2.63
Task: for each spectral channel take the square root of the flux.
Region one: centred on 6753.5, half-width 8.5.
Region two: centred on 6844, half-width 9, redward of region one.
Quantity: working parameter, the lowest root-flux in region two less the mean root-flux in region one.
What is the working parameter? -0.043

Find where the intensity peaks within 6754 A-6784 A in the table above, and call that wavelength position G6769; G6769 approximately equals 6762.63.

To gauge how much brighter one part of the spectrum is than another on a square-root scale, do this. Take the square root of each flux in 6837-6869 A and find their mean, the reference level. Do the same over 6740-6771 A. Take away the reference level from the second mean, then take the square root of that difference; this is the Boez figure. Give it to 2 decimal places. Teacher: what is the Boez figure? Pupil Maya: 0.18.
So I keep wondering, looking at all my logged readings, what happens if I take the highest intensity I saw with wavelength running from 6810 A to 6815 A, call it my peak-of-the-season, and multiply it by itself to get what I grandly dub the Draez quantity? 47.8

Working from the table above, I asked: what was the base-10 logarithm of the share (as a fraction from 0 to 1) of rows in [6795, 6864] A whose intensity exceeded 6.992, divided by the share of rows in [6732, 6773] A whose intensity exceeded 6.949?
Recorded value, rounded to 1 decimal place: -1.0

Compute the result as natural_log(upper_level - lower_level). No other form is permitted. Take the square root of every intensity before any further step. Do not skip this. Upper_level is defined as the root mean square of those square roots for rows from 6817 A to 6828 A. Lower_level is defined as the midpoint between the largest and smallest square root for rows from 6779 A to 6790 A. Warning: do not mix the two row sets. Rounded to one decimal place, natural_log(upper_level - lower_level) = -4.6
